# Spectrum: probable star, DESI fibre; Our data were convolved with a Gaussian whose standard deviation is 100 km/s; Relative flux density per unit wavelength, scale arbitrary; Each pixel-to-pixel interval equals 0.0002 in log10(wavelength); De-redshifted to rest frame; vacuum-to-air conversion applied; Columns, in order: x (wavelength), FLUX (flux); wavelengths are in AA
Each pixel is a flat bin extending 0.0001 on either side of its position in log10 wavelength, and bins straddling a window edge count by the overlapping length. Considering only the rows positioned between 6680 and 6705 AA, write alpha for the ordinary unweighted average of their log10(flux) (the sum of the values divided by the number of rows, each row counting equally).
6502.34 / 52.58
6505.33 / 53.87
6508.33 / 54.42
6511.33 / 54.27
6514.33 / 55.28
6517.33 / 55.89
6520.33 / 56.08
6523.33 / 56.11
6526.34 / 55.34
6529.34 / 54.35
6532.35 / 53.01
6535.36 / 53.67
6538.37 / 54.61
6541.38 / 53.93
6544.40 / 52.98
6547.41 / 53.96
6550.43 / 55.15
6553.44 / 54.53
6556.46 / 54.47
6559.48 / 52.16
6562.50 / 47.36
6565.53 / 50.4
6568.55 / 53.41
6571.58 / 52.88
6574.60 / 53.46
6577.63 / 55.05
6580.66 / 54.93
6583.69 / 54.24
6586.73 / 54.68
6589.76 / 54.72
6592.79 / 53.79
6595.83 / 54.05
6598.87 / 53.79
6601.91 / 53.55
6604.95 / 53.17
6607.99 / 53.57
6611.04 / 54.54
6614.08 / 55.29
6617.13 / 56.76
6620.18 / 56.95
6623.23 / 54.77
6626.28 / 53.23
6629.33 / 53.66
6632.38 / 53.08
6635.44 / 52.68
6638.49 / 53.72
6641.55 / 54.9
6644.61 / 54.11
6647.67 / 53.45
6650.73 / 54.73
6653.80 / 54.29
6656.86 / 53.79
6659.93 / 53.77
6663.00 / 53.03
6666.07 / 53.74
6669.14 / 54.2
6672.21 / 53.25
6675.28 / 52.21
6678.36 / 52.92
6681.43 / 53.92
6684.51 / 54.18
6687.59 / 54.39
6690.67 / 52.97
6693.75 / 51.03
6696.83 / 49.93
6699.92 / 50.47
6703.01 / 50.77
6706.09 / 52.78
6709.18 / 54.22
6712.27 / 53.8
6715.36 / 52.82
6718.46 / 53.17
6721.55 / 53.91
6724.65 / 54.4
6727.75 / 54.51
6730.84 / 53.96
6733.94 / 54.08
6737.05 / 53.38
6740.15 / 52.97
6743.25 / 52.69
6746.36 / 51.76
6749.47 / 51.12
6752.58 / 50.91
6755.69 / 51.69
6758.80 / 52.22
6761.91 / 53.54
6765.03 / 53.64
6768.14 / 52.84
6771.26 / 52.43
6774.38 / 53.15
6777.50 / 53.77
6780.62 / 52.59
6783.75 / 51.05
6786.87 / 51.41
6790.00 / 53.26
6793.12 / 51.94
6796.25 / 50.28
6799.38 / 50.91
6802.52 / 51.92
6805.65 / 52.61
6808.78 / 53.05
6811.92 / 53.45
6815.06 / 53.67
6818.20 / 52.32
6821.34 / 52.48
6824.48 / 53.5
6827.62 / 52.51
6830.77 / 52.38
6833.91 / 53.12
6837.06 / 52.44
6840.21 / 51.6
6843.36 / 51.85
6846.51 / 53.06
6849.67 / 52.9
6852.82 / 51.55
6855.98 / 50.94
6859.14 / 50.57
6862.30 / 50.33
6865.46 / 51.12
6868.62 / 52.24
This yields 1.717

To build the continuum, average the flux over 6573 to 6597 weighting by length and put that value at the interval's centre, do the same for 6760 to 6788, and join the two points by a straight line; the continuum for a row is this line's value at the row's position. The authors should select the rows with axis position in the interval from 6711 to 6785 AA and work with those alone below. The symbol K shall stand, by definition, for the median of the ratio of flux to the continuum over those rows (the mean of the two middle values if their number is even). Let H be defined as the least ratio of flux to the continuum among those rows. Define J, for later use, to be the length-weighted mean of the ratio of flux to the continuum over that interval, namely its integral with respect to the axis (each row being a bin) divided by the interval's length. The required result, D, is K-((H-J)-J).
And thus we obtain 2.04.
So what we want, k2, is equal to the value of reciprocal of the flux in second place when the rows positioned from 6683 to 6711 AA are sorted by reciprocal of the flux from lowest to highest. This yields 0.0184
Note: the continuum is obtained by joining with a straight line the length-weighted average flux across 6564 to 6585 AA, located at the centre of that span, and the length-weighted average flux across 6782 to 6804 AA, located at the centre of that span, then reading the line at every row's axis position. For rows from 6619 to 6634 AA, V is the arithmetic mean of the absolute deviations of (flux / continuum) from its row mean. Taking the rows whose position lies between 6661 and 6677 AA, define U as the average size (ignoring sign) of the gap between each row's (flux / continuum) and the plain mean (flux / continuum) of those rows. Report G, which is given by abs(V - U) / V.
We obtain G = 0.54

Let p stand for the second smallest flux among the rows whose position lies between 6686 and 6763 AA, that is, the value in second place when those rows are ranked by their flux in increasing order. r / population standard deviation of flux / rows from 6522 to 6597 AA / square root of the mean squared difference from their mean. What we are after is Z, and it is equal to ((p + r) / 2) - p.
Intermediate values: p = 50.47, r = 1.7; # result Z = -24.4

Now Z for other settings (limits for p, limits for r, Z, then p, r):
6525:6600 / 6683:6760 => -24.5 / 50.4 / 1.4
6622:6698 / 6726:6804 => -24.9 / 51.03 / 1.1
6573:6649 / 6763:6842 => -26.1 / 53.08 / 0.9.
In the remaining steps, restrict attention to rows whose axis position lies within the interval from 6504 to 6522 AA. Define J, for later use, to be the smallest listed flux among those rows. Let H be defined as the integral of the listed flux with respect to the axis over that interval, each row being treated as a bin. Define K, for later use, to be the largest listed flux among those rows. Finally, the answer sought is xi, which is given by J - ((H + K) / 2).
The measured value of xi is -469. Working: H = 990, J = 53.87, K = 56.08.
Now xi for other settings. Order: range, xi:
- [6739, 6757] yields -442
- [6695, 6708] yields -308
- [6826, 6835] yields -211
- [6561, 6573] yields -285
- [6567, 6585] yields -461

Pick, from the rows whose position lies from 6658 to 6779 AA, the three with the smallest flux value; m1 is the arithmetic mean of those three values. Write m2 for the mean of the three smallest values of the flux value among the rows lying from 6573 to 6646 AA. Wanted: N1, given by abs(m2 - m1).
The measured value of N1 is 2.6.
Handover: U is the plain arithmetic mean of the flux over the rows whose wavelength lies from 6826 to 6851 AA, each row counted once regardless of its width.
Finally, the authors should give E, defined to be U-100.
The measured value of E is -47.5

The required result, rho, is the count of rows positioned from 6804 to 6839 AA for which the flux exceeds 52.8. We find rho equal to 5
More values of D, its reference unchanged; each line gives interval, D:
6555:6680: 2.11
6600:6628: 2.04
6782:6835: 2.04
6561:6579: 2.02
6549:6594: 2.09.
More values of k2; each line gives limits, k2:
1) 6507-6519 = 0.0181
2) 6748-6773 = 0.0187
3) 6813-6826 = 0.0187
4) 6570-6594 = 0.0182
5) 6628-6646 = 0.0185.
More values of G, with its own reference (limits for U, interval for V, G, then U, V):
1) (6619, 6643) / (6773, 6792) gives 0.19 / 0.0197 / 0.017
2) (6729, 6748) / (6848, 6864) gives 0.17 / 0.0120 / 0.015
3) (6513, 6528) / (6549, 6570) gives 0.84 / 0.0064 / 0.040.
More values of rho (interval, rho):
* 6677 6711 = 6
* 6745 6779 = 5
